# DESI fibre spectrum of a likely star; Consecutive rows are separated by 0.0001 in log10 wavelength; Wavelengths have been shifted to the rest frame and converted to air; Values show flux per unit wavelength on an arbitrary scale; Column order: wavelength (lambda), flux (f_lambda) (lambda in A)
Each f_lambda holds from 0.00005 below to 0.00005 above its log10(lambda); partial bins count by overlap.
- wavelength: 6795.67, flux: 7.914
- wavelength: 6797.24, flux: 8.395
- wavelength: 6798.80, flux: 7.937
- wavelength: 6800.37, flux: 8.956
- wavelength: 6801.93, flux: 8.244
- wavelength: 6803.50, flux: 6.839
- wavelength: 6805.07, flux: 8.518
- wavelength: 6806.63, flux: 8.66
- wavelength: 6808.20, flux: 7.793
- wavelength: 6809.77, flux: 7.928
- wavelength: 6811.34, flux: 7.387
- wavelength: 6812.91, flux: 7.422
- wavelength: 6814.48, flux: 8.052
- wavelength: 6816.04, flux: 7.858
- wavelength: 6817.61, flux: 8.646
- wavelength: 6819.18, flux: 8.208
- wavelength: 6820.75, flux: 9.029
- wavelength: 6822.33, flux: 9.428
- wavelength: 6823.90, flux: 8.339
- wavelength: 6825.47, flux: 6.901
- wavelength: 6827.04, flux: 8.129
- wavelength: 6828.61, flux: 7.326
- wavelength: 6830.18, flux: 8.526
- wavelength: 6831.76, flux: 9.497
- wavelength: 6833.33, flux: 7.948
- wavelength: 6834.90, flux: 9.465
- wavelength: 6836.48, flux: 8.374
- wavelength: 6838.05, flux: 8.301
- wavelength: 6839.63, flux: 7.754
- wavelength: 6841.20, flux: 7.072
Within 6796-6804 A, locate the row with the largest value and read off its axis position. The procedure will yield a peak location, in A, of 6800.37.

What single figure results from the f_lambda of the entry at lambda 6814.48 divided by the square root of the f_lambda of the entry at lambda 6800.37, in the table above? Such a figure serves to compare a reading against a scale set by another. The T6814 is 2.69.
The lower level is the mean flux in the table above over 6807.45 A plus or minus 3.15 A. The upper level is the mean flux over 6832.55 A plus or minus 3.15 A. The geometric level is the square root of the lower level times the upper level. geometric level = 8.5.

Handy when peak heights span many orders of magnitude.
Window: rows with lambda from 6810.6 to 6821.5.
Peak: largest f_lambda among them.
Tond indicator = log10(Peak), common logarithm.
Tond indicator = 0.956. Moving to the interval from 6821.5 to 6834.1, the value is 0.978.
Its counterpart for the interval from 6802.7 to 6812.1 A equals 0.938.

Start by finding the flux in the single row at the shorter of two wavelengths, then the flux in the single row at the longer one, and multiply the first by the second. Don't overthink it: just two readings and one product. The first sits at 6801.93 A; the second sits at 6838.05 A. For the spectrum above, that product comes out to 68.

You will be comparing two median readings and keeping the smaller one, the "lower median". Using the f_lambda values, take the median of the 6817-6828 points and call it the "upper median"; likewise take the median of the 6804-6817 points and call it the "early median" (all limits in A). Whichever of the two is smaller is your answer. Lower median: 7.9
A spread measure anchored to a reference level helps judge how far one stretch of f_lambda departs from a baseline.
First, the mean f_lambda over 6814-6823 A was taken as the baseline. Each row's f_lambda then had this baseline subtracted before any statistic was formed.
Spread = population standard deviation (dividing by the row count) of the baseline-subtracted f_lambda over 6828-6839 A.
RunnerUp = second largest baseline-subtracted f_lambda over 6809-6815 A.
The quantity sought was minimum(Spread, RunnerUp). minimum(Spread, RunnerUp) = -0.61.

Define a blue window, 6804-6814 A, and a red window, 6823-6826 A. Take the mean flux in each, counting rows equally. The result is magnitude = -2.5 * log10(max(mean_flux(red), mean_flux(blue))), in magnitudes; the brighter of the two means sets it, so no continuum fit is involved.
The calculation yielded -2.25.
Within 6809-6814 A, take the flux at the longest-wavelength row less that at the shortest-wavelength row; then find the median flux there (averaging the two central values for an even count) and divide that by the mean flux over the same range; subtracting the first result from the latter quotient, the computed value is 1.5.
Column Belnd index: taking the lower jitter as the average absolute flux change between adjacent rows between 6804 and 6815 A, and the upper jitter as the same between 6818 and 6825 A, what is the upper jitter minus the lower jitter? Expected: 0.4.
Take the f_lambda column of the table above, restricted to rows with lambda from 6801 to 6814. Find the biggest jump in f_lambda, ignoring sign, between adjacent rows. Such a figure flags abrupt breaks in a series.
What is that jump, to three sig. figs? 1.68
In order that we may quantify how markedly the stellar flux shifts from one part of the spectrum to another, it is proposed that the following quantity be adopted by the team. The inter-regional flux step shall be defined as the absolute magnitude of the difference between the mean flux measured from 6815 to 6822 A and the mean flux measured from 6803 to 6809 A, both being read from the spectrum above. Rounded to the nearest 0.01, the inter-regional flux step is 0.48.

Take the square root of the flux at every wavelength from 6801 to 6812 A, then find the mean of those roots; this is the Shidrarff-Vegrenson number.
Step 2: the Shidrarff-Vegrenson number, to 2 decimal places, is 2.81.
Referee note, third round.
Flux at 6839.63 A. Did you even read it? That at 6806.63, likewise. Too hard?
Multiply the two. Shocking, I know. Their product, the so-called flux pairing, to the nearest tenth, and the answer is 67.1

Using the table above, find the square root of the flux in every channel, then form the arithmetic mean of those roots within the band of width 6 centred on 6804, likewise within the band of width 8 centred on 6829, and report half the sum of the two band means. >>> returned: 2.84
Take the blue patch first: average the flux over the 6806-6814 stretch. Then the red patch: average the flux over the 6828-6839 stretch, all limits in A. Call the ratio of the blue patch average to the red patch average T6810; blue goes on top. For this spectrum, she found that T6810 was 0.92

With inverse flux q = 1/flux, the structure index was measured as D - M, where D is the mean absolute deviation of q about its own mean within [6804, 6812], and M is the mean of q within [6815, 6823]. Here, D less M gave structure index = -0.110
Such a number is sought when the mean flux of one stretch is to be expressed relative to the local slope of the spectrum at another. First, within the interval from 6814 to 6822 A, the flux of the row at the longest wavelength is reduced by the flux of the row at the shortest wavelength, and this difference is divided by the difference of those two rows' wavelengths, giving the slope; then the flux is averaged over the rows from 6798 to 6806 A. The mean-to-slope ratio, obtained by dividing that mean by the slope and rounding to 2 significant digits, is 52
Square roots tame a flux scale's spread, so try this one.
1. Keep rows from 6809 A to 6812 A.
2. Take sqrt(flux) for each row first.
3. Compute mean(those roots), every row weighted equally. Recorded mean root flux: 2.77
